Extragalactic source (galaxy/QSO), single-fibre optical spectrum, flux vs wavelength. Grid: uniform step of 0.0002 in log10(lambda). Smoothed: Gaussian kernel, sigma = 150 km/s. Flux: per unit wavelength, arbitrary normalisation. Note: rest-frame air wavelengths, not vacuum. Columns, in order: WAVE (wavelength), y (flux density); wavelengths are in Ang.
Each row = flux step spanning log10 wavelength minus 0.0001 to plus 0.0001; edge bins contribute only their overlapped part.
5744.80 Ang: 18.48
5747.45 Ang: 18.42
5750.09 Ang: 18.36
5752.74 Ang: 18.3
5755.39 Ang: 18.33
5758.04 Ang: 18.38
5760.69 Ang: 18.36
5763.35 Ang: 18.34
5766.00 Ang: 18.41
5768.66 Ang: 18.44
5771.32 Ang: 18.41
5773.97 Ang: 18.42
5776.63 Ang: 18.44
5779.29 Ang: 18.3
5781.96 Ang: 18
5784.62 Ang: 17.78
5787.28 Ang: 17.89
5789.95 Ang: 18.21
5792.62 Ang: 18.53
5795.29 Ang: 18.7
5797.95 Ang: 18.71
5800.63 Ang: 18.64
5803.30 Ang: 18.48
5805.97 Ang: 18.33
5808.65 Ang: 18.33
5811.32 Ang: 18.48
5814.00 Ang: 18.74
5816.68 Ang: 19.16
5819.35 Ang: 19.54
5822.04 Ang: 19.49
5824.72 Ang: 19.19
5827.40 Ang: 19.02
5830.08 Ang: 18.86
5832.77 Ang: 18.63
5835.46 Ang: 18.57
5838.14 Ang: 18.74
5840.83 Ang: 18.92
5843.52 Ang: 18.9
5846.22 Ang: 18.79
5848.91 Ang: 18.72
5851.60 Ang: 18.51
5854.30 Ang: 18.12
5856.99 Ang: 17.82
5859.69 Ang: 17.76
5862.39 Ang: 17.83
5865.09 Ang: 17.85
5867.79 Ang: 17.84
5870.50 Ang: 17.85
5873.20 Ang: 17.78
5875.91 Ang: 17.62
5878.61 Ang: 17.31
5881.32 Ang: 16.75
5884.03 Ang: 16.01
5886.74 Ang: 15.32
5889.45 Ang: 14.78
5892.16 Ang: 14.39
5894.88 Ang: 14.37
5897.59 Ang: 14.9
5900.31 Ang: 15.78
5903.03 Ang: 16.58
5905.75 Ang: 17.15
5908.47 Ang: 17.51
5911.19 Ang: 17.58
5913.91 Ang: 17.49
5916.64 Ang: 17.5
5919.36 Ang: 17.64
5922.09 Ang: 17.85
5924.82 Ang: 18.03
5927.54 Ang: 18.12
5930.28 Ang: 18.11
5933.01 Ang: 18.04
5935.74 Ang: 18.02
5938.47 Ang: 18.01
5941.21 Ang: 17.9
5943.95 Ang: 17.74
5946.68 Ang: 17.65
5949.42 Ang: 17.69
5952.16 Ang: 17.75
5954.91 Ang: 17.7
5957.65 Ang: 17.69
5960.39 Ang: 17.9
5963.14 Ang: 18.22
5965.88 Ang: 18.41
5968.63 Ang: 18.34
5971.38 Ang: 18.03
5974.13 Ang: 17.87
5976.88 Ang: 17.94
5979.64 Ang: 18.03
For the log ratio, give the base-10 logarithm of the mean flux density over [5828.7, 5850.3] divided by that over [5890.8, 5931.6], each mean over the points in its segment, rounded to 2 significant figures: 0.046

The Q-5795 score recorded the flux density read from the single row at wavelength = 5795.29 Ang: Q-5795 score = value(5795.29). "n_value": 18.7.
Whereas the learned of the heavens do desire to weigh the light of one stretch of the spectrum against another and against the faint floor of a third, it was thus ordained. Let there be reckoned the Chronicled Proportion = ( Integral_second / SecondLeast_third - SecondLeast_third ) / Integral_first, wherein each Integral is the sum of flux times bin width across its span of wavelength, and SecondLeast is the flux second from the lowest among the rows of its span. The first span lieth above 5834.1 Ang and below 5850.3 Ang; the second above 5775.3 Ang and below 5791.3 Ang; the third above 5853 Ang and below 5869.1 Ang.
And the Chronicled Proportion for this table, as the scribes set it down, -0.0052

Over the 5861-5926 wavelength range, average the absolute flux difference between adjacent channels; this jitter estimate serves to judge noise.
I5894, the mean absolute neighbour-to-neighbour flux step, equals 0.32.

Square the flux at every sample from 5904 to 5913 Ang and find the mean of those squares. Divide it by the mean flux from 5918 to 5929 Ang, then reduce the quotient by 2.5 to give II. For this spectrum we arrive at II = 14.4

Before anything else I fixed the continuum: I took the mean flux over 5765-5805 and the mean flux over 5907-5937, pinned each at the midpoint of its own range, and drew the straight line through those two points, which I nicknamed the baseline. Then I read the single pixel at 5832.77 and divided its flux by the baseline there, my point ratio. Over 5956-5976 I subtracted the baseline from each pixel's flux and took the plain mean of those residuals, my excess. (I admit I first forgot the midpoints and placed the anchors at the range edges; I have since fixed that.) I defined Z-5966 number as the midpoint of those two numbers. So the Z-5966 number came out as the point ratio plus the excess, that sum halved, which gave 0.73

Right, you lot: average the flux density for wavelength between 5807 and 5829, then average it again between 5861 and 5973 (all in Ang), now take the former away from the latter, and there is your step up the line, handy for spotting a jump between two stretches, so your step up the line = -1.7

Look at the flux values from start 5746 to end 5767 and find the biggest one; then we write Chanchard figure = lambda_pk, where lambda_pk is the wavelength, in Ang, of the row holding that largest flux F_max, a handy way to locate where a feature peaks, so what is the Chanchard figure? 5747.45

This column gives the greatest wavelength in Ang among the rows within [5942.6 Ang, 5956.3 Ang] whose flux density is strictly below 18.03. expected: 5954.91 Ang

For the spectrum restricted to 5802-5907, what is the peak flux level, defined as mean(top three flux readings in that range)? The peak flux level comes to 19.4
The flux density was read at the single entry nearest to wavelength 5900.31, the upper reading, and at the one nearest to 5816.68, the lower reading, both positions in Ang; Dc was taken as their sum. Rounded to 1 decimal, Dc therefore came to 34.9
